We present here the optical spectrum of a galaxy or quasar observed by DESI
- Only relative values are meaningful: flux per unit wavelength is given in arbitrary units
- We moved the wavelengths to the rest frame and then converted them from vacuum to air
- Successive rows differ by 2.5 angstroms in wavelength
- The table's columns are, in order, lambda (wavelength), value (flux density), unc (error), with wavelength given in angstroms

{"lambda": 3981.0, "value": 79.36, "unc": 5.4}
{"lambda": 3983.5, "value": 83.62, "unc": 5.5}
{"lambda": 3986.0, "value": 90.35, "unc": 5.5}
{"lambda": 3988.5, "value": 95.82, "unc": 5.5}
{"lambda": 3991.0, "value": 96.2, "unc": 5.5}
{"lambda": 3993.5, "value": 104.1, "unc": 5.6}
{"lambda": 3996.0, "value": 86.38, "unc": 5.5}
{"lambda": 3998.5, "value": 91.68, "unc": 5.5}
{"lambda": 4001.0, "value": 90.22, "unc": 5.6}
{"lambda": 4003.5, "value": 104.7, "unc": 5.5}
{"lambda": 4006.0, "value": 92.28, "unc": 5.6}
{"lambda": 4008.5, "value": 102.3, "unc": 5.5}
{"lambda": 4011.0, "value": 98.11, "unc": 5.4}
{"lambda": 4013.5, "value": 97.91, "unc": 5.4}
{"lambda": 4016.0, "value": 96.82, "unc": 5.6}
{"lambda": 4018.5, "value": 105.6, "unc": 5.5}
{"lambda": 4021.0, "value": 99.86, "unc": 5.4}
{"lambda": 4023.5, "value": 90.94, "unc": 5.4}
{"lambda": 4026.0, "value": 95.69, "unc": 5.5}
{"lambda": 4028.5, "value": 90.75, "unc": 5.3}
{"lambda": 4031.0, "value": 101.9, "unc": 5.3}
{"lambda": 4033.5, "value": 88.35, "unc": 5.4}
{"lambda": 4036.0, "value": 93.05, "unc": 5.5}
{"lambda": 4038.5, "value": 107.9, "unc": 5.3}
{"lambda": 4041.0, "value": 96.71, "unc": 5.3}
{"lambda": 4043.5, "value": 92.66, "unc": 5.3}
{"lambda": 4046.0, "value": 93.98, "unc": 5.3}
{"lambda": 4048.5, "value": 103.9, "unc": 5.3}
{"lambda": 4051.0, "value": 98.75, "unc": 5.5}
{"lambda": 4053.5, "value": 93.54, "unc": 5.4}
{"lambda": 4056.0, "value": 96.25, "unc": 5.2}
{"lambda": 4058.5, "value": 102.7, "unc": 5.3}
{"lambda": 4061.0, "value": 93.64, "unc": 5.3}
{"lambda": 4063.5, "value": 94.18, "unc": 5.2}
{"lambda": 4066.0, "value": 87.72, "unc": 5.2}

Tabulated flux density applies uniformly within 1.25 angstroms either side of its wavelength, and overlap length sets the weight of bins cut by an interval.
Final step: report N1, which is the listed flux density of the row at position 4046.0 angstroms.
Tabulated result 93.98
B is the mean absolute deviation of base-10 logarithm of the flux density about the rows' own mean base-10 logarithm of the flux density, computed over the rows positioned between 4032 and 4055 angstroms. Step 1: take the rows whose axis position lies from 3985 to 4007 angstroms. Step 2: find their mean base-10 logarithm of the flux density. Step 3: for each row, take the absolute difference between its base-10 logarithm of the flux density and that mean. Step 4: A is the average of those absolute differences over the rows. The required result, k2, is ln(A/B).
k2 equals 0.07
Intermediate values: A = 0.0225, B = 0.0209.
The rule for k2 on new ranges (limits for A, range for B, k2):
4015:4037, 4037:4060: 0.10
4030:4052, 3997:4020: 0.12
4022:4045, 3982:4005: -0.25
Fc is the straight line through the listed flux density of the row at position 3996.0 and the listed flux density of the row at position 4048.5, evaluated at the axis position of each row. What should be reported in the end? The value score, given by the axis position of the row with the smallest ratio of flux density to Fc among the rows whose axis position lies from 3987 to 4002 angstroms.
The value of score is 3996.0 angstroms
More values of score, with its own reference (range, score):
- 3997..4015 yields 4001.0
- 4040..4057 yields 4053.5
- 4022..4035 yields 4033.5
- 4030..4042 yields 4033.5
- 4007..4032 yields 4028.5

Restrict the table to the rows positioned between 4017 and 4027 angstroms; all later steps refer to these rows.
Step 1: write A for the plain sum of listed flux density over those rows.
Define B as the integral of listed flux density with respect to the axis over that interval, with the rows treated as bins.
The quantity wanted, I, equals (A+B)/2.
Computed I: 686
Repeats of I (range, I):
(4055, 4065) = 676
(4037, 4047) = 685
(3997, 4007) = 662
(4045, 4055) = 683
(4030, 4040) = 684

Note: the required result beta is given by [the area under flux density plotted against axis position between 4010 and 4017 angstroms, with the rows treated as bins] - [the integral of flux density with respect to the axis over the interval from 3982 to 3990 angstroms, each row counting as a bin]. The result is -35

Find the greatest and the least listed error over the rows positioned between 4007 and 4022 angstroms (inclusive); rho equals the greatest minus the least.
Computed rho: 0.20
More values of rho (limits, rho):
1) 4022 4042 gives 0.20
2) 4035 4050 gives 0.20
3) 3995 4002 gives 0.10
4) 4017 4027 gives 0.10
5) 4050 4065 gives 0.30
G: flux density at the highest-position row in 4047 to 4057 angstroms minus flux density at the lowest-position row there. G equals -8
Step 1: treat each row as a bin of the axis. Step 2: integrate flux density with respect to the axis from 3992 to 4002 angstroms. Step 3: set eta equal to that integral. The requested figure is 932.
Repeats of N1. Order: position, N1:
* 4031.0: 101.9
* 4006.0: 92.28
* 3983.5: 83.62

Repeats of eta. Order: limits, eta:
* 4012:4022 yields 1000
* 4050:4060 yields 977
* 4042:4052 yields 973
